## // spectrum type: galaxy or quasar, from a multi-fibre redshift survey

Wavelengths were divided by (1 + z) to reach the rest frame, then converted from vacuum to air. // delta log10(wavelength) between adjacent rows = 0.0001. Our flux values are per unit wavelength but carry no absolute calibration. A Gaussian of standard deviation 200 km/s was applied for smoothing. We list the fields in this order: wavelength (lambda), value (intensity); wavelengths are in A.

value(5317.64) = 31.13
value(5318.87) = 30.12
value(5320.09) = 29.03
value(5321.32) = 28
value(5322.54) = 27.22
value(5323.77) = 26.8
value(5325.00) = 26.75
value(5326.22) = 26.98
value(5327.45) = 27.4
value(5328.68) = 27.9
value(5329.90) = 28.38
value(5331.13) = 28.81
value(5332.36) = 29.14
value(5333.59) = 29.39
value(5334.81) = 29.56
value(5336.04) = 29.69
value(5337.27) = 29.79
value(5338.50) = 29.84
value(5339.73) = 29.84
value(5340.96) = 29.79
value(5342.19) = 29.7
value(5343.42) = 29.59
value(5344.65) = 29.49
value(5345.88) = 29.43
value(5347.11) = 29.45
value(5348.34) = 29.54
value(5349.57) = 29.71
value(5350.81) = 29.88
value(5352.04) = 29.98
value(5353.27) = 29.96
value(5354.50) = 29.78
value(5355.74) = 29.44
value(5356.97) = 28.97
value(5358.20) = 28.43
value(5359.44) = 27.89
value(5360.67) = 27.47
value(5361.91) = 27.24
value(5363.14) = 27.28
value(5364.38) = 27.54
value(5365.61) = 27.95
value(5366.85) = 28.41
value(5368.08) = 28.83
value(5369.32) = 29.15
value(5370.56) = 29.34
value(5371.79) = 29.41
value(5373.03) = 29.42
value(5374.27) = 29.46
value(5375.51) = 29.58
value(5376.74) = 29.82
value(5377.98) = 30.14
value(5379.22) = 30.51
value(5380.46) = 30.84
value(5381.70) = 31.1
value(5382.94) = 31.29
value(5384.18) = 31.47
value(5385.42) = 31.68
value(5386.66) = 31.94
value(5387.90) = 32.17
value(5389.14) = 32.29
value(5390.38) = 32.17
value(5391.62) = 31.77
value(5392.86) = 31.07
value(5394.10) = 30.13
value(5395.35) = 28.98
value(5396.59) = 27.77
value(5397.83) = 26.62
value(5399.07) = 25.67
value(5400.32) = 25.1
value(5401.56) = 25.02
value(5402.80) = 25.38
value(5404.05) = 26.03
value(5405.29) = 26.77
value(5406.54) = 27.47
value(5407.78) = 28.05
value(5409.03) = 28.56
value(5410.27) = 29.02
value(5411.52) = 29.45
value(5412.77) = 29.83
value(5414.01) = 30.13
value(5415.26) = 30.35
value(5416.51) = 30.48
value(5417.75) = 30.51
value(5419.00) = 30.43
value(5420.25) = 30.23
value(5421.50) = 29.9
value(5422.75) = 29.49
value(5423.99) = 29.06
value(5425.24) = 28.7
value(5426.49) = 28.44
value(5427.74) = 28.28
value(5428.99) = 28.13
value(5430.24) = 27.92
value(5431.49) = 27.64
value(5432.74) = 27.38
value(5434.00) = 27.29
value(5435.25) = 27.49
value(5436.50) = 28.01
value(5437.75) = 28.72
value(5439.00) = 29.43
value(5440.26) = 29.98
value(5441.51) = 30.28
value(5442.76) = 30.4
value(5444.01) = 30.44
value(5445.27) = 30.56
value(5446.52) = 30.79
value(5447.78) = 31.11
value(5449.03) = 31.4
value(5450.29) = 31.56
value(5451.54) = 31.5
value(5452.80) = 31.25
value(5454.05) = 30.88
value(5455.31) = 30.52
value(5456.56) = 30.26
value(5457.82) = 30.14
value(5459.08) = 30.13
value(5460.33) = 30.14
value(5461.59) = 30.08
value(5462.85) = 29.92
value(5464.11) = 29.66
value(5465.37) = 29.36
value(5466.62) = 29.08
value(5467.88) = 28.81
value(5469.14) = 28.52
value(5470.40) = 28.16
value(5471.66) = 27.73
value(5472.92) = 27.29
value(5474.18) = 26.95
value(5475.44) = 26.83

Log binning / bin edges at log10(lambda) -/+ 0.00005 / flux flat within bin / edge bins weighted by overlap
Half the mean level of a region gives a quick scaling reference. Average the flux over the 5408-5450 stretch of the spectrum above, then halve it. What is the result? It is 14.7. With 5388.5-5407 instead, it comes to 14.1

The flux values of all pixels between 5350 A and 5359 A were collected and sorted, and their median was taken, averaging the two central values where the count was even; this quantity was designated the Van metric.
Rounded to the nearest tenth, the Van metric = 29.8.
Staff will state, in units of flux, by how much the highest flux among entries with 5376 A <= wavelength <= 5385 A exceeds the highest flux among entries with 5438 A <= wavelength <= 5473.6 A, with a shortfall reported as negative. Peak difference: -0.1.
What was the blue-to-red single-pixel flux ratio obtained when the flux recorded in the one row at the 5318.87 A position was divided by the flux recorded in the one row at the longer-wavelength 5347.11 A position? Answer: 1.02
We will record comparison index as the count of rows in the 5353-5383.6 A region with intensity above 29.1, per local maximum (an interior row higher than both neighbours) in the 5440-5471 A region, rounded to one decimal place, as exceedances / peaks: 7.5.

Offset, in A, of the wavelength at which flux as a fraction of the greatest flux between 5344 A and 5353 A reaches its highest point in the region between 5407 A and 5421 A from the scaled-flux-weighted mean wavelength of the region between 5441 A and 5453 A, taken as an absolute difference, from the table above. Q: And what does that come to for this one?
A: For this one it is 29.5 A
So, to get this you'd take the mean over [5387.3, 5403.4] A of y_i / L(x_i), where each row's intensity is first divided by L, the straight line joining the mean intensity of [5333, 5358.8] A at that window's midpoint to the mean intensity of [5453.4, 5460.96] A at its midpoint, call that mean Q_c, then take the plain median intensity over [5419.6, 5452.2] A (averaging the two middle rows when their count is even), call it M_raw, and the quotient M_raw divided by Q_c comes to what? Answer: 30.6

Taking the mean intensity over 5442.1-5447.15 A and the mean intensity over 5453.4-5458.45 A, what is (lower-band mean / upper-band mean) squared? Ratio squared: 1.01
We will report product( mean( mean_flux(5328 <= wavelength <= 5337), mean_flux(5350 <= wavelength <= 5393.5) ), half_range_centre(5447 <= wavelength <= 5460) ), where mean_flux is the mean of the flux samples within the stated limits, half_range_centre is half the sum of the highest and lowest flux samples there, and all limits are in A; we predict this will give 907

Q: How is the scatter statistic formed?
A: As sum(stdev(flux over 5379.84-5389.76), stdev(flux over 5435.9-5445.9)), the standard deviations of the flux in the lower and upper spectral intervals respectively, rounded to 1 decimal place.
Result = 1.4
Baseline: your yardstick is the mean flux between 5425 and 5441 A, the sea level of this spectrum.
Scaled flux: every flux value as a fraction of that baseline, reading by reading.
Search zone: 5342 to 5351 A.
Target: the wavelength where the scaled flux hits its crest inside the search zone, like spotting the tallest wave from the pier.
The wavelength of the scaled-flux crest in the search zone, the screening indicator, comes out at 5350.81 A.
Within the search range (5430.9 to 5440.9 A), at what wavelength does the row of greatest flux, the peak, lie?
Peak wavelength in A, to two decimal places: 5440.26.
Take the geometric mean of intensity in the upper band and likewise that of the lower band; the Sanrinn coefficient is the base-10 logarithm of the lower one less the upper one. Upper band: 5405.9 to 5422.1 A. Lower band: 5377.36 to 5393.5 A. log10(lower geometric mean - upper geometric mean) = 0.27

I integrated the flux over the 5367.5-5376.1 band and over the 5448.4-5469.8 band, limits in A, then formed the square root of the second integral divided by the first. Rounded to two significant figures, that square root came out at 1.6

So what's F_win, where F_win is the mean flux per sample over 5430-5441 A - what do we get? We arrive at 28.2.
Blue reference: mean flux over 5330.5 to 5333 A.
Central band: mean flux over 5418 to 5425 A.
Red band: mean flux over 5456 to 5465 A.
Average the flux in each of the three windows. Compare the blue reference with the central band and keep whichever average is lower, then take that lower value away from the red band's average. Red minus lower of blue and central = 1.1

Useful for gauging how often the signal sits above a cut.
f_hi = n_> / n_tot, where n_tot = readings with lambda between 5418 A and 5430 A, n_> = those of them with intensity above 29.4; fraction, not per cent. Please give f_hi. 0.44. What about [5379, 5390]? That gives 1.00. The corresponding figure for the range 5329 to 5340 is 0.56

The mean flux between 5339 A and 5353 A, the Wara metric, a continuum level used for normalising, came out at 29.7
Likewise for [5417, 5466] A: 29.7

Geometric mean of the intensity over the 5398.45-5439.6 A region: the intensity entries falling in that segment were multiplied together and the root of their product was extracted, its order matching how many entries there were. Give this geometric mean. 28.3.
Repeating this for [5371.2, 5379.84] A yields 29.8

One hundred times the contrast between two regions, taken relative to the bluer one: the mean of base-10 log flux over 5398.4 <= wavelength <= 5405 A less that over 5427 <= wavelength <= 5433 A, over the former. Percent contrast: -2.8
